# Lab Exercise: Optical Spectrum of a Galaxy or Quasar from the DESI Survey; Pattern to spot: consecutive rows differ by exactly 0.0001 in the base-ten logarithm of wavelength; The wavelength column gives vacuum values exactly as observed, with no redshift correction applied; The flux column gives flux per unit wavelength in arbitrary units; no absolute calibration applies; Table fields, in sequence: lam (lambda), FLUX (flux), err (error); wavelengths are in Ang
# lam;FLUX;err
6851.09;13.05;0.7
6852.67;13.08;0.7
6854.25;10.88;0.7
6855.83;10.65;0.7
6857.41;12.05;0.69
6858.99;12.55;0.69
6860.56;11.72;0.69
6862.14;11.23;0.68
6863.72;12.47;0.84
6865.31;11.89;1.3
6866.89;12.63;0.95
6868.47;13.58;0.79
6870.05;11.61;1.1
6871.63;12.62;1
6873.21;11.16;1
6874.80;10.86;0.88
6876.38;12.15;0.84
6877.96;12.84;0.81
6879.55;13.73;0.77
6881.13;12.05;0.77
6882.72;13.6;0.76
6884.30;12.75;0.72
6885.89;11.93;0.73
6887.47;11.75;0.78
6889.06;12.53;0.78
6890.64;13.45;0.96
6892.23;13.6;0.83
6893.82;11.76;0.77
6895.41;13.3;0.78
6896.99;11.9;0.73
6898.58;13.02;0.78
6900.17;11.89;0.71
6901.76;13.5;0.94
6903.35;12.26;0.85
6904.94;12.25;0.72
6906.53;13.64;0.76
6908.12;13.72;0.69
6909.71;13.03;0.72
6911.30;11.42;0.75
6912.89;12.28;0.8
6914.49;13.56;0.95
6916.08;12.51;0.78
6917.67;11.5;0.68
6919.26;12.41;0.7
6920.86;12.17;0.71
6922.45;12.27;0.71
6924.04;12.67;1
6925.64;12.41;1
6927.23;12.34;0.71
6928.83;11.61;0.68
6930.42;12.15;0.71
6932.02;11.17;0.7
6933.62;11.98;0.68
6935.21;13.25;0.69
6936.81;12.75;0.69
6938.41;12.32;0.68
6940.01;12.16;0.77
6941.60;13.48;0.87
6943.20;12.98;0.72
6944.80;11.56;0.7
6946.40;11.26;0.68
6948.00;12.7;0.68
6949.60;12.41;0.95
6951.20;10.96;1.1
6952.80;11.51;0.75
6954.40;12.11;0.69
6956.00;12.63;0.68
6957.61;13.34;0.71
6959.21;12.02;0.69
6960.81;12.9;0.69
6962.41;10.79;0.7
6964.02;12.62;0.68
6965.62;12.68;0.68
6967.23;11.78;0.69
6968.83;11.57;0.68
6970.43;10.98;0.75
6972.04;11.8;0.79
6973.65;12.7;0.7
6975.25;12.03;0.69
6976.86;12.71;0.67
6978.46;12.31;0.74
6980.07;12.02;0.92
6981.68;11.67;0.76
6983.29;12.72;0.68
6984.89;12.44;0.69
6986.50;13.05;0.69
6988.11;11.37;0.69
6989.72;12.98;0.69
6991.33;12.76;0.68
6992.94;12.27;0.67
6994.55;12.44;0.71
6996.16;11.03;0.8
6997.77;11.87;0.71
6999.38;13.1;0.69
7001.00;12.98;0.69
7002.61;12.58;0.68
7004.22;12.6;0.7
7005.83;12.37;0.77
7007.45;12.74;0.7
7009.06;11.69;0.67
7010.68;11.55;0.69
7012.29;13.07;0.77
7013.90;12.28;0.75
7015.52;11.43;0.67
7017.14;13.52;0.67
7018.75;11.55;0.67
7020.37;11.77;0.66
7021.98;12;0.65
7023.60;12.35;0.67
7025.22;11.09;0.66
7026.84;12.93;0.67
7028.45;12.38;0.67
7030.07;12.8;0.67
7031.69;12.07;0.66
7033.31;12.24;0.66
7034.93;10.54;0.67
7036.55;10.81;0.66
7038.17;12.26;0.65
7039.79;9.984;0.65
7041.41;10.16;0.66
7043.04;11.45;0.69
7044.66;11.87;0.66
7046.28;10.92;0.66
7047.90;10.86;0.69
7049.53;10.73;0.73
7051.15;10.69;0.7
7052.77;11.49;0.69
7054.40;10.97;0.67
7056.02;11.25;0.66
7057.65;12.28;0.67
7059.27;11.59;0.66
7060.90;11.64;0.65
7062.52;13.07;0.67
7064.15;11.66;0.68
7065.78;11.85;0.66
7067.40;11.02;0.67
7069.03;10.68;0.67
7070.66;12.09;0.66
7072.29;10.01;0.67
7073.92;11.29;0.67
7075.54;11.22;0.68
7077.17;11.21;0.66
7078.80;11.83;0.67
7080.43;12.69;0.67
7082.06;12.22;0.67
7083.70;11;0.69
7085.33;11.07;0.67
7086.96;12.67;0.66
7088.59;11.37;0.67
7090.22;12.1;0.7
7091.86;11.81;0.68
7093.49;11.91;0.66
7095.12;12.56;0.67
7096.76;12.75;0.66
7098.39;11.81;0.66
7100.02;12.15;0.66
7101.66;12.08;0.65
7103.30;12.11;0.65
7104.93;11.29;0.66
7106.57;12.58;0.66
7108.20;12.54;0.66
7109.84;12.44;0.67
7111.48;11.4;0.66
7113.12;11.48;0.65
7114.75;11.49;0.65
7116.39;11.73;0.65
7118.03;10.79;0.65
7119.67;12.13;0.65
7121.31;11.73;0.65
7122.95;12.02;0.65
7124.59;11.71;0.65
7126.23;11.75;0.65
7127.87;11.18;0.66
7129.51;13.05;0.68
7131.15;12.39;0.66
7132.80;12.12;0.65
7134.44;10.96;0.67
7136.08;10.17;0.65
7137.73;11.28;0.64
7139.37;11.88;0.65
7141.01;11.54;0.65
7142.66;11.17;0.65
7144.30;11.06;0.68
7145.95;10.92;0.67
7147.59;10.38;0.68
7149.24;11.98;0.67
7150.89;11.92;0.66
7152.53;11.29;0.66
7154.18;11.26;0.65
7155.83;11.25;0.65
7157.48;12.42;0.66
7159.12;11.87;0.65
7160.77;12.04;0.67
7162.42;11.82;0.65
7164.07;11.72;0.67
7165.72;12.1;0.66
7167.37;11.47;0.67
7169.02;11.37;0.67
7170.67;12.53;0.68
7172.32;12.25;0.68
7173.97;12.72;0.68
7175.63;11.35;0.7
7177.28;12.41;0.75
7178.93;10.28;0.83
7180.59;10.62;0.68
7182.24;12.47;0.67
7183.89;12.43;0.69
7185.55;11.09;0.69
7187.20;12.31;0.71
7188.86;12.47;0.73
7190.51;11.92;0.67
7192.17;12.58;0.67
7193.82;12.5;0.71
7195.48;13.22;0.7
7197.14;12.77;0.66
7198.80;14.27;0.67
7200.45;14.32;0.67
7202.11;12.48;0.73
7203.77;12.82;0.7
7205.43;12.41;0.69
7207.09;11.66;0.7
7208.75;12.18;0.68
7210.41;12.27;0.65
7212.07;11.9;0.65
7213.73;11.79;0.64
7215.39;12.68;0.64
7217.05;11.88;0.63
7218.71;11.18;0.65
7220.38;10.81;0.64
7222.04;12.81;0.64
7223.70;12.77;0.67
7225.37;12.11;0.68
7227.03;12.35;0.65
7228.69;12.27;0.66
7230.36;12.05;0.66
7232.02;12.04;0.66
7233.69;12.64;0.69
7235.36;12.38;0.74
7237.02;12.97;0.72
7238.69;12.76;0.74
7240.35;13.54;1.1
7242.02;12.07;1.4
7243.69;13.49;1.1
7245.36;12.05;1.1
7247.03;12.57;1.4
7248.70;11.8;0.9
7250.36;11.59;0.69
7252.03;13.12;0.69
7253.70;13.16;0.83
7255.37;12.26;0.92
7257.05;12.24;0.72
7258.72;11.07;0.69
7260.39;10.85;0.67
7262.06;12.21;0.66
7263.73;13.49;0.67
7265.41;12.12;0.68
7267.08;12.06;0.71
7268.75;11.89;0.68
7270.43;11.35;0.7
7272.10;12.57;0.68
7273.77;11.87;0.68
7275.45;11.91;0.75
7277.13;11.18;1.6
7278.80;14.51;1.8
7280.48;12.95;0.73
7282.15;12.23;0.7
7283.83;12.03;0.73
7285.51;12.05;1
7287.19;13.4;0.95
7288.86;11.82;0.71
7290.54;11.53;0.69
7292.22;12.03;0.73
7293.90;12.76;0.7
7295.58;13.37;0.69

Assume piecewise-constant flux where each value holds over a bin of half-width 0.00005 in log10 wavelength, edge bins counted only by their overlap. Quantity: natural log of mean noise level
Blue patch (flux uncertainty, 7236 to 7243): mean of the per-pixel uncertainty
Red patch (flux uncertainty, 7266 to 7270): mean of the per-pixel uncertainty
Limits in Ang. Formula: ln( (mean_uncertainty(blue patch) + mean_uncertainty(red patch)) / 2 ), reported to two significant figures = -0.17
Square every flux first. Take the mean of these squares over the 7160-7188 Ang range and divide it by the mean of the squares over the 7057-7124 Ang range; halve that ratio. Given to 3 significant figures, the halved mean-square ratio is 0.503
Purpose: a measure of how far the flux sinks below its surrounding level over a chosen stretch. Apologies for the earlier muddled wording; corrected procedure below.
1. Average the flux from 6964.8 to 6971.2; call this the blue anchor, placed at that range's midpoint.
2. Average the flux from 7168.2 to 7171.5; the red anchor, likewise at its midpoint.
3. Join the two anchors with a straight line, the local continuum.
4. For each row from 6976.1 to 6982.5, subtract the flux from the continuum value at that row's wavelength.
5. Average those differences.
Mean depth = -0.4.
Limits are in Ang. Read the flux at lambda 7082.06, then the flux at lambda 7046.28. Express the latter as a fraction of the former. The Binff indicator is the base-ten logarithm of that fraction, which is -0.05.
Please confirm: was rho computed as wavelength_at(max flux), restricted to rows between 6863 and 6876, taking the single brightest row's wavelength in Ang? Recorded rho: 6868.47 Ang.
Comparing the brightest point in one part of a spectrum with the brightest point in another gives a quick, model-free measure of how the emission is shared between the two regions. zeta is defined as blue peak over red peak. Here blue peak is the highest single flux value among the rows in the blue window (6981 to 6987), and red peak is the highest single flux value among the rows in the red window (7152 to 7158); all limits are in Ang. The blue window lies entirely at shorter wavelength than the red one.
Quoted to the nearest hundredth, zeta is 1.05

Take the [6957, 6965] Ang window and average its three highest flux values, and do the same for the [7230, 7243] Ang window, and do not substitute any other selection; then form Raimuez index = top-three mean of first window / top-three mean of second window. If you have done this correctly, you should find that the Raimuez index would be 0.99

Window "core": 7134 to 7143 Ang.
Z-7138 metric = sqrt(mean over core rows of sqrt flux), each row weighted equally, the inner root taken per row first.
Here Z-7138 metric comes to 1.828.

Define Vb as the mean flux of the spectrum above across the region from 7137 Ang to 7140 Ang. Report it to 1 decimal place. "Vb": 11.6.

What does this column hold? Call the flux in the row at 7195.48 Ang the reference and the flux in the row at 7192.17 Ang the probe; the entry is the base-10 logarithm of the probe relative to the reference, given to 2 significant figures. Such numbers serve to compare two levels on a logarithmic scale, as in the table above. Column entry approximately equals -0.022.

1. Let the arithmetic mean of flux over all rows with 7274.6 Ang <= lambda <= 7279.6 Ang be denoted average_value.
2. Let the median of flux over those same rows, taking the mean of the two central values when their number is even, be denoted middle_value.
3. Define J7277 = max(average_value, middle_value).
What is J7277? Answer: 12.5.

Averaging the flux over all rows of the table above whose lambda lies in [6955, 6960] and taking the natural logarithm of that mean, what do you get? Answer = 2.54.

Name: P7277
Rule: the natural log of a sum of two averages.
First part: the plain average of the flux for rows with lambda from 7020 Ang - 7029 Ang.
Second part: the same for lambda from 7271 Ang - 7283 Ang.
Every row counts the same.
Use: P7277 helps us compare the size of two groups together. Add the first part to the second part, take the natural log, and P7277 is 3.20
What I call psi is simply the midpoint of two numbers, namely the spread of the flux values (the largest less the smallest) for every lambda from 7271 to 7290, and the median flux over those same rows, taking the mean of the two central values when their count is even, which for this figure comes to 7.7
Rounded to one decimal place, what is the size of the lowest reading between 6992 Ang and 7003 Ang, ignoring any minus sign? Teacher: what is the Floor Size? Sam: 11.0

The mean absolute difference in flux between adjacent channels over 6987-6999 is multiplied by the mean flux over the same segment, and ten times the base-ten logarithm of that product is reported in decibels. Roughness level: 9.8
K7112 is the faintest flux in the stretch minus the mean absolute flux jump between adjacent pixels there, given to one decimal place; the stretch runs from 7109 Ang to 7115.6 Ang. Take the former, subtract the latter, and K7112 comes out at 11.0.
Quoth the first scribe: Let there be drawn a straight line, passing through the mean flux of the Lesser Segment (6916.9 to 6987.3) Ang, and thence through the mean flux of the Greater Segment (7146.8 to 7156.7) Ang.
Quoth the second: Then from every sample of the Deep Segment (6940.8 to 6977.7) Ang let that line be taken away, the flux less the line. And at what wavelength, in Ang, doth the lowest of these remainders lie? 6962.41 Ang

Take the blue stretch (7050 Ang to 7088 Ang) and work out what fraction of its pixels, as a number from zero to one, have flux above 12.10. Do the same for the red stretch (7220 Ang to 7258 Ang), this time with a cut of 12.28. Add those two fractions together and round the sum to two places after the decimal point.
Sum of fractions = 0.74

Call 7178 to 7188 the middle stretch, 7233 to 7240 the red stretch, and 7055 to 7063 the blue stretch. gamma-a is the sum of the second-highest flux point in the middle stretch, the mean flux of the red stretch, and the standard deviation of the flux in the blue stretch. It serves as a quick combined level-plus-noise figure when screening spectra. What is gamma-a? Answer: 25.8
